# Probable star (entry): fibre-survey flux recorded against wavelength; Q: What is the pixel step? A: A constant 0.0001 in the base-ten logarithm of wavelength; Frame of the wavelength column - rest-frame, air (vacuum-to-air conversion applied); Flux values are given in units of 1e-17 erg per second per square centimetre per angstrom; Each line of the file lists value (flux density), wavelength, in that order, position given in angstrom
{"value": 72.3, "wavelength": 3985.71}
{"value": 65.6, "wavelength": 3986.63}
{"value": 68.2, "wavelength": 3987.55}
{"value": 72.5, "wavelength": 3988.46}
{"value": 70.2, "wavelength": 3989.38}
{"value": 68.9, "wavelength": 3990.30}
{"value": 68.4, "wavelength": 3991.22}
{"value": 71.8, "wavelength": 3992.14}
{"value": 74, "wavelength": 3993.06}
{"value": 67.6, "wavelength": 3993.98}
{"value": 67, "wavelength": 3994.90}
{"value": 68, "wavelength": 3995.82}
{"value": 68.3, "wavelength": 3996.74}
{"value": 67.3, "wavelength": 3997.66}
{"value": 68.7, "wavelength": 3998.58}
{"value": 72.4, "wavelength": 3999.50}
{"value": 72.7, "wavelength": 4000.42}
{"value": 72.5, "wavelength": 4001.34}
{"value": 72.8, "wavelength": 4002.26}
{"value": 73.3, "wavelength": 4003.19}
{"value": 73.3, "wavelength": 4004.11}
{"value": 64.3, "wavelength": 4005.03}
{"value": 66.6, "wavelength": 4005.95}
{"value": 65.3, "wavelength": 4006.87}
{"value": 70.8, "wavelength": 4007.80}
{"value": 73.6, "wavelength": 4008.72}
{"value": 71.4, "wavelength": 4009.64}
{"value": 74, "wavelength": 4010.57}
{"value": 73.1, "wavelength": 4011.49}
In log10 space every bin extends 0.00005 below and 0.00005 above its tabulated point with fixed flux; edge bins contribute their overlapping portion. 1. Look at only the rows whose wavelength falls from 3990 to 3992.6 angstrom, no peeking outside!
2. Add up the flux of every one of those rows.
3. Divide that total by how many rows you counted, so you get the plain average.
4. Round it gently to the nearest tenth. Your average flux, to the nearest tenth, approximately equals 69.7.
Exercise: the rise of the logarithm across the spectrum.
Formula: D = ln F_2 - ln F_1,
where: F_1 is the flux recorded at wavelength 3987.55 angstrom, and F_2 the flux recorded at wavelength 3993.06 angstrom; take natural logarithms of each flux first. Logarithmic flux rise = 0.082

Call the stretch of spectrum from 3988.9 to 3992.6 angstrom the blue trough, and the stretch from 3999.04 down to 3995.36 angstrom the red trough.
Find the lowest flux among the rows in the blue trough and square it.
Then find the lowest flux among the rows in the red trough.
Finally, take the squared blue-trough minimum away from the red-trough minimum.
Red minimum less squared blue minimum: -4611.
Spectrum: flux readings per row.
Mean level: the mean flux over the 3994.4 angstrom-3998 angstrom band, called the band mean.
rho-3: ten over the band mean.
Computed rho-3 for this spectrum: 0.148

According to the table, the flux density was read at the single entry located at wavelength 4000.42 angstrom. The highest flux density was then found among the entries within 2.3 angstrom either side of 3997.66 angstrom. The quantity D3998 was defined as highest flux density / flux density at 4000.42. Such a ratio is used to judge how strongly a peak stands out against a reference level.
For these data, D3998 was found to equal 1.00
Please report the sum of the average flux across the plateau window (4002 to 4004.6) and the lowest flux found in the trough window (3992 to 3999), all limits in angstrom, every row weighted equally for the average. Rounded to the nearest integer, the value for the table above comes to 140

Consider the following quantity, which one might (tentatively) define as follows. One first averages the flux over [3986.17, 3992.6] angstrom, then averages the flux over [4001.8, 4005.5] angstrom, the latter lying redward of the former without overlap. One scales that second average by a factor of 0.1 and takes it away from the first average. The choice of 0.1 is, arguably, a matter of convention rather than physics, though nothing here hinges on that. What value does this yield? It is 62.3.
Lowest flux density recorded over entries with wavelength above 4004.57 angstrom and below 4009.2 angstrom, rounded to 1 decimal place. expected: 64.3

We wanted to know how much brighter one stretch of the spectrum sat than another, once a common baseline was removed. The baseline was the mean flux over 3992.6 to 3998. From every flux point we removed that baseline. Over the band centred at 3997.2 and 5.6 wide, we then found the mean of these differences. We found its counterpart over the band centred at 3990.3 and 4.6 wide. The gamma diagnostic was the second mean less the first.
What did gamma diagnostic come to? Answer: 1.7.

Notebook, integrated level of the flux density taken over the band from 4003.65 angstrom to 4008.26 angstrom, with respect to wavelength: 314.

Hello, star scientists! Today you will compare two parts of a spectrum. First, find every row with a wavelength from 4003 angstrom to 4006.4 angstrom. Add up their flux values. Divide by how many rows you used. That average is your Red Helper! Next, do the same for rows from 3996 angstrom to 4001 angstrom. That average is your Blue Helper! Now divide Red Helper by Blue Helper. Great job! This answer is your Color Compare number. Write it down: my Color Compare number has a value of 0.99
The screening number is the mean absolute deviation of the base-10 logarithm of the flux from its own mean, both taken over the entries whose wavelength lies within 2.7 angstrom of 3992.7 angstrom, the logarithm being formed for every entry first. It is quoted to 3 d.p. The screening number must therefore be 0.013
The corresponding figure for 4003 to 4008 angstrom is 0.022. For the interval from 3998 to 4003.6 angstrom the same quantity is 0.007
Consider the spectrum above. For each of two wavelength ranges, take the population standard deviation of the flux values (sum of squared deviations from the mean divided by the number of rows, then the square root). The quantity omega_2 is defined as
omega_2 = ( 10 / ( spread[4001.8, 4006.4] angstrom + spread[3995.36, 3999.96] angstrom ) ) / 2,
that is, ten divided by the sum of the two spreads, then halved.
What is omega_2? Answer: 0.89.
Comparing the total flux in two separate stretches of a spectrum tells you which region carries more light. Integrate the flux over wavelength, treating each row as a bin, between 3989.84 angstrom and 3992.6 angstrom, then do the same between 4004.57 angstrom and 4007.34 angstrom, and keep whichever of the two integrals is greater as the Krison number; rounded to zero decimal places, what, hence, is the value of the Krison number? 192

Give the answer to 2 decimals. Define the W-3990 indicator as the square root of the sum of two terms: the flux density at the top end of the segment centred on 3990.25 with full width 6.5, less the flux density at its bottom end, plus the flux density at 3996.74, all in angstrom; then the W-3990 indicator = 8.61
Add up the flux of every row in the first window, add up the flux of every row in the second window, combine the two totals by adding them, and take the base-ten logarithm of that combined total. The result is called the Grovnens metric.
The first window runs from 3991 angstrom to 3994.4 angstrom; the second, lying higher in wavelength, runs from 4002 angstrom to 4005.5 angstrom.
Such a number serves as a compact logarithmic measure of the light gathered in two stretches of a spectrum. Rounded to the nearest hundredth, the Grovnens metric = 2.75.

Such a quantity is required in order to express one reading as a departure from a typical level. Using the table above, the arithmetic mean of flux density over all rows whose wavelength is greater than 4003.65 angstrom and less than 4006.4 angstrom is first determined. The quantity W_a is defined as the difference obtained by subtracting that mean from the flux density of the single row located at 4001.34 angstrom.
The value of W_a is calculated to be 4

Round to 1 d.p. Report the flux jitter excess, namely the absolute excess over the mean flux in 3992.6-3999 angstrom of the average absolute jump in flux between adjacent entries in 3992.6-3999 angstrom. 66.9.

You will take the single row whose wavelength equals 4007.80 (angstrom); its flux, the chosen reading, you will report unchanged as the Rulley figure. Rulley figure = 70.8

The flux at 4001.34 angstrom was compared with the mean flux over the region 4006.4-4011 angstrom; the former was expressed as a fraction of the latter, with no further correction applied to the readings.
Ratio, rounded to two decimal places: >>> 1.02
